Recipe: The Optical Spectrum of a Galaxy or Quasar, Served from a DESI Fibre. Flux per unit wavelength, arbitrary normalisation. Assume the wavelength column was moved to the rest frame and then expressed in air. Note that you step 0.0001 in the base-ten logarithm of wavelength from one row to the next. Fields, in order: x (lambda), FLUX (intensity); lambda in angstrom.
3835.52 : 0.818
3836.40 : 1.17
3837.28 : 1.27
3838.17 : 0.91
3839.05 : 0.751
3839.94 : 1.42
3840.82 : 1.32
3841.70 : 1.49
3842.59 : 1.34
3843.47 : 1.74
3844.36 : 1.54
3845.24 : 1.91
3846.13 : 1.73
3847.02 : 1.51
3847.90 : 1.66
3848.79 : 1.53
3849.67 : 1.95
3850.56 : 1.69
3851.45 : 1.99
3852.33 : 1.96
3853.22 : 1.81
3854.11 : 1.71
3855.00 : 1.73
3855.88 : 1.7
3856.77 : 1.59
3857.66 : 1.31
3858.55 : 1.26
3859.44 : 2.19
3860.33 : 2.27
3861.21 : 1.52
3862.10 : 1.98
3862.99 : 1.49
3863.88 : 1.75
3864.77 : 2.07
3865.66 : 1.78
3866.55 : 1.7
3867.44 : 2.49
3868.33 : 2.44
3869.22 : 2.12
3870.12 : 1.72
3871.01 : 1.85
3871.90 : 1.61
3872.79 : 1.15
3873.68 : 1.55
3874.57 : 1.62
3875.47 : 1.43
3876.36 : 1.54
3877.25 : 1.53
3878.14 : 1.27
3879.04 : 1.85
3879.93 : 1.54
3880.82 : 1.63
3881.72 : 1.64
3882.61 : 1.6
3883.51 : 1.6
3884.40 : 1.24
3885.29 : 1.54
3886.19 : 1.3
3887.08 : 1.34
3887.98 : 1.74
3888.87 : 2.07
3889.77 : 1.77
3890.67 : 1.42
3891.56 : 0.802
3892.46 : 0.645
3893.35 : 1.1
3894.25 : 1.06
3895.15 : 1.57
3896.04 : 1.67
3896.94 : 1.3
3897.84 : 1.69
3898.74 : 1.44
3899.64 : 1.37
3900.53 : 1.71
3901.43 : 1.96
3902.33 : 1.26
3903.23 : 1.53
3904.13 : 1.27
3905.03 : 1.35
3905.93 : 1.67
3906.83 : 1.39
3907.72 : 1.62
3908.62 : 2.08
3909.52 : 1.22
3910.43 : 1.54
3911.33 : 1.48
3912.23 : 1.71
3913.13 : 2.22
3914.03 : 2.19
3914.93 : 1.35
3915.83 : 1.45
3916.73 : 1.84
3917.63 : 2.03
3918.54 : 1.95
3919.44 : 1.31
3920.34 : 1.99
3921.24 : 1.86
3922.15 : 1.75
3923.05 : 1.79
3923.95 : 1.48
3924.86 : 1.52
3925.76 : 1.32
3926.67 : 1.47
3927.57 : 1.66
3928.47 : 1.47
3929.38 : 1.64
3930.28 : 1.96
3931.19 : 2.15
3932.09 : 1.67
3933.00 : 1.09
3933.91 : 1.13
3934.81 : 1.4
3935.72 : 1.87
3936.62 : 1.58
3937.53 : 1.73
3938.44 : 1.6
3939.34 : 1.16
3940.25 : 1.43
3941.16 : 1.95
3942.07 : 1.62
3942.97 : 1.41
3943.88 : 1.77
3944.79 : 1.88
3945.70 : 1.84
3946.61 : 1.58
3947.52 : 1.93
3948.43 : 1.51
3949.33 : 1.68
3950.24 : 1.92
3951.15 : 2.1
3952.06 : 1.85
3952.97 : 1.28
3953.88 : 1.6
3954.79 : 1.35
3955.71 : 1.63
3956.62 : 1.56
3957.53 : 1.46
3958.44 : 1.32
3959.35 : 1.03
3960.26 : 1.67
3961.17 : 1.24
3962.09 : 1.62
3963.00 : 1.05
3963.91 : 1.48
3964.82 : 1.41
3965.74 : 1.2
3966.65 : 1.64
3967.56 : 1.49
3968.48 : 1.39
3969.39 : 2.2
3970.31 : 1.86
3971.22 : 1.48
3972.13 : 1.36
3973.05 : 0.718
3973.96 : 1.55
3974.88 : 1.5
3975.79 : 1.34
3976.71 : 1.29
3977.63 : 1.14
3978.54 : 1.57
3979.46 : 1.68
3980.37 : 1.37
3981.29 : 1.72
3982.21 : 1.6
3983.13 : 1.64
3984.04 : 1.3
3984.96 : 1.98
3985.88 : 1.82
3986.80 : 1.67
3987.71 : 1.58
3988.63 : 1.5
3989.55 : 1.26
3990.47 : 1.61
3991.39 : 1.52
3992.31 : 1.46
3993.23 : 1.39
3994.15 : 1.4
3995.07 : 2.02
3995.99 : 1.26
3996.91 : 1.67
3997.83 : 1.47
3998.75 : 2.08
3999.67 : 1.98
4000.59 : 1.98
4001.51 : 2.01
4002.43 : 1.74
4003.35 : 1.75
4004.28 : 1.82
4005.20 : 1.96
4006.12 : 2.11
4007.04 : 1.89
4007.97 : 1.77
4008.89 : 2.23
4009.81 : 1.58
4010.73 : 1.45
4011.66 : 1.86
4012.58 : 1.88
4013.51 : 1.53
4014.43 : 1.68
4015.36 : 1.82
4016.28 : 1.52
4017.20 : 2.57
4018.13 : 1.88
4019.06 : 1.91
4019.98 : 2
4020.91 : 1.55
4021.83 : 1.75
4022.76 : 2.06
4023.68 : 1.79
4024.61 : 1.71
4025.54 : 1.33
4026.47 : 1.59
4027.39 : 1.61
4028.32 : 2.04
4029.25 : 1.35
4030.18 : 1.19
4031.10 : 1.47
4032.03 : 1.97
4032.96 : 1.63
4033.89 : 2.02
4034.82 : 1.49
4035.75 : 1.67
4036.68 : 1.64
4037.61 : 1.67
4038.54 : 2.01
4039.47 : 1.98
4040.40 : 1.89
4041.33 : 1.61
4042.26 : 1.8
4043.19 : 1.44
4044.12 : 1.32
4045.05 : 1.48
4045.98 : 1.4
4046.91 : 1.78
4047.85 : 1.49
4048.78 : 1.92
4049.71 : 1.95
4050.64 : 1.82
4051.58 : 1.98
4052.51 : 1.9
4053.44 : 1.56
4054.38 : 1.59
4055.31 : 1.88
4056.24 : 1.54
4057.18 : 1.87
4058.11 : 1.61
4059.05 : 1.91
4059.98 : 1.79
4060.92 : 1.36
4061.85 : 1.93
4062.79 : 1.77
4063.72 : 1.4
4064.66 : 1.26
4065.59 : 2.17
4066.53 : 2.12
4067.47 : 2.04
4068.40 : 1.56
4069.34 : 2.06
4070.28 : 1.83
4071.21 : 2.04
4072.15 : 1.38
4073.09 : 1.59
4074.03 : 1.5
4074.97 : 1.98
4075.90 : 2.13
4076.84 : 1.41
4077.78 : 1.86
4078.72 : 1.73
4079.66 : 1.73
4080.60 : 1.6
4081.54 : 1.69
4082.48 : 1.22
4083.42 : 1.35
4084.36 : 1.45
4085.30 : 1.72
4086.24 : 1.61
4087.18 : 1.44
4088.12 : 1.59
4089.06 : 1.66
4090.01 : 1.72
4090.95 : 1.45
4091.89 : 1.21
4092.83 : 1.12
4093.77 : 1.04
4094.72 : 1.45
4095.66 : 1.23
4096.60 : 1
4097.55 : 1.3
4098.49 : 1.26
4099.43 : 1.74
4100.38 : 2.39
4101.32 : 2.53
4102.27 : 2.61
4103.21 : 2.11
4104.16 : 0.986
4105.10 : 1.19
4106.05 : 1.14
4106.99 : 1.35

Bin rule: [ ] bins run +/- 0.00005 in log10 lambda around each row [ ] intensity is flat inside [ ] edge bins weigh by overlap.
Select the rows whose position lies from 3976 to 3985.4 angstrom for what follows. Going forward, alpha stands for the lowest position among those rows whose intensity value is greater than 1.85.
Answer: 3984.96 angstrom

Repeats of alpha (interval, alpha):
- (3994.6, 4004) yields 3995.07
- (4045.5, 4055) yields 4048.78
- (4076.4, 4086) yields 4077.78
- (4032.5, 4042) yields 4033.89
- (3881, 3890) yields 3888.87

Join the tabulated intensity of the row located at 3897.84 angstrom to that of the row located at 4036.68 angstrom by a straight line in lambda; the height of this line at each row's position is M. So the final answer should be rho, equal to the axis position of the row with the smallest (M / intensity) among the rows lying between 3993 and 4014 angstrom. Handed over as 4008.89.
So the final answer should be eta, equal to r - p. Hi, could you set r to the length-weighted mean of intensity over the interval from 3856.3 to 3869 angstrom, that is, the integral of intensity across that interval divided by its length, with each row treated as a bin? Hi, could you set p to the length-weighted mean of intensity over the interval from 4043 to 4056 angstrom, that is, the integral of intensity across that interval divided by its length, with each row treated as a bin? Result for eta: 0.17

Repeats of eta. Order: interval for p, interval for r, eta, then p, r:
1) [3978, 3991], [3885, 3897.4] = -0.21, 1.59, 1.38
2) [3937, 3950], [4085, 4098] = -0.26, 1.65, 1.39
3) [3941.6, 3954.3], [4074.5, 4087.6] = -0.08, 1.71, 1.64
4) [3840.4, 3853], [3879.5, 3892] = -0.15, 1.67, 1.52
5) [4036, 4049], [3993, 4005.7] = 0.09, 1.67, 1.76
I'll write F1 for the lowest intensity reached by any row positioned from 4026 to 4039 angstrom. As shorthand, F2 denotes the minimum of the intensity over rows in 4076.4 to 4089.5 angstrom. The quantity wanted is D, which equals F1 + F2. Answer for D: 2.41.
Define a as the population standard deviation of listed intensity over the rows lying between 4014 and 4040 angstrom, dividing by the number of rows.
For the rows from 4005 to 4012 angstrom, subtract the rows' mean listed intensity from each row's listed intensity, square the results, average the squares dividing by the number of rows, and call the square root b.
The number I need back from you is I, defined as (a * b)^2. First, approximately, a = 0.28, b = 0.24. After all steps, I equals 0.0045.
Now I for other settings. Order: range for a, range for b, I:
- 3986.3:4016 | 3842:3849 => 0.0017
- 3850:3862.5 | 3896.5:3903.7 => 0.0041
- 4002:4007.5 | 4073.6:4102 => 0.0021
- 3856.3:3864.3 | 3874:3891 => 0.0049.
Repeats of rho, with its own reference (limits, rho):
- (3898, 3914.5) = 3913.13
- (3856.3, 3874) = 3867.44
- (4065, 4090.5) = 4065.59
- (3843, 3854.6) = 3851.45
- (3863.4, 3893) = 3867.44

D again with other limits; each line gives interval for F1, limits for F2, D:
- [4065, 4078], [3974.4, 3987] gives 2.52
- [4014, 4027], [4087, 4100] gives 2.33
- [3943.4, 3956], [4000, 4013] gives 2.73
